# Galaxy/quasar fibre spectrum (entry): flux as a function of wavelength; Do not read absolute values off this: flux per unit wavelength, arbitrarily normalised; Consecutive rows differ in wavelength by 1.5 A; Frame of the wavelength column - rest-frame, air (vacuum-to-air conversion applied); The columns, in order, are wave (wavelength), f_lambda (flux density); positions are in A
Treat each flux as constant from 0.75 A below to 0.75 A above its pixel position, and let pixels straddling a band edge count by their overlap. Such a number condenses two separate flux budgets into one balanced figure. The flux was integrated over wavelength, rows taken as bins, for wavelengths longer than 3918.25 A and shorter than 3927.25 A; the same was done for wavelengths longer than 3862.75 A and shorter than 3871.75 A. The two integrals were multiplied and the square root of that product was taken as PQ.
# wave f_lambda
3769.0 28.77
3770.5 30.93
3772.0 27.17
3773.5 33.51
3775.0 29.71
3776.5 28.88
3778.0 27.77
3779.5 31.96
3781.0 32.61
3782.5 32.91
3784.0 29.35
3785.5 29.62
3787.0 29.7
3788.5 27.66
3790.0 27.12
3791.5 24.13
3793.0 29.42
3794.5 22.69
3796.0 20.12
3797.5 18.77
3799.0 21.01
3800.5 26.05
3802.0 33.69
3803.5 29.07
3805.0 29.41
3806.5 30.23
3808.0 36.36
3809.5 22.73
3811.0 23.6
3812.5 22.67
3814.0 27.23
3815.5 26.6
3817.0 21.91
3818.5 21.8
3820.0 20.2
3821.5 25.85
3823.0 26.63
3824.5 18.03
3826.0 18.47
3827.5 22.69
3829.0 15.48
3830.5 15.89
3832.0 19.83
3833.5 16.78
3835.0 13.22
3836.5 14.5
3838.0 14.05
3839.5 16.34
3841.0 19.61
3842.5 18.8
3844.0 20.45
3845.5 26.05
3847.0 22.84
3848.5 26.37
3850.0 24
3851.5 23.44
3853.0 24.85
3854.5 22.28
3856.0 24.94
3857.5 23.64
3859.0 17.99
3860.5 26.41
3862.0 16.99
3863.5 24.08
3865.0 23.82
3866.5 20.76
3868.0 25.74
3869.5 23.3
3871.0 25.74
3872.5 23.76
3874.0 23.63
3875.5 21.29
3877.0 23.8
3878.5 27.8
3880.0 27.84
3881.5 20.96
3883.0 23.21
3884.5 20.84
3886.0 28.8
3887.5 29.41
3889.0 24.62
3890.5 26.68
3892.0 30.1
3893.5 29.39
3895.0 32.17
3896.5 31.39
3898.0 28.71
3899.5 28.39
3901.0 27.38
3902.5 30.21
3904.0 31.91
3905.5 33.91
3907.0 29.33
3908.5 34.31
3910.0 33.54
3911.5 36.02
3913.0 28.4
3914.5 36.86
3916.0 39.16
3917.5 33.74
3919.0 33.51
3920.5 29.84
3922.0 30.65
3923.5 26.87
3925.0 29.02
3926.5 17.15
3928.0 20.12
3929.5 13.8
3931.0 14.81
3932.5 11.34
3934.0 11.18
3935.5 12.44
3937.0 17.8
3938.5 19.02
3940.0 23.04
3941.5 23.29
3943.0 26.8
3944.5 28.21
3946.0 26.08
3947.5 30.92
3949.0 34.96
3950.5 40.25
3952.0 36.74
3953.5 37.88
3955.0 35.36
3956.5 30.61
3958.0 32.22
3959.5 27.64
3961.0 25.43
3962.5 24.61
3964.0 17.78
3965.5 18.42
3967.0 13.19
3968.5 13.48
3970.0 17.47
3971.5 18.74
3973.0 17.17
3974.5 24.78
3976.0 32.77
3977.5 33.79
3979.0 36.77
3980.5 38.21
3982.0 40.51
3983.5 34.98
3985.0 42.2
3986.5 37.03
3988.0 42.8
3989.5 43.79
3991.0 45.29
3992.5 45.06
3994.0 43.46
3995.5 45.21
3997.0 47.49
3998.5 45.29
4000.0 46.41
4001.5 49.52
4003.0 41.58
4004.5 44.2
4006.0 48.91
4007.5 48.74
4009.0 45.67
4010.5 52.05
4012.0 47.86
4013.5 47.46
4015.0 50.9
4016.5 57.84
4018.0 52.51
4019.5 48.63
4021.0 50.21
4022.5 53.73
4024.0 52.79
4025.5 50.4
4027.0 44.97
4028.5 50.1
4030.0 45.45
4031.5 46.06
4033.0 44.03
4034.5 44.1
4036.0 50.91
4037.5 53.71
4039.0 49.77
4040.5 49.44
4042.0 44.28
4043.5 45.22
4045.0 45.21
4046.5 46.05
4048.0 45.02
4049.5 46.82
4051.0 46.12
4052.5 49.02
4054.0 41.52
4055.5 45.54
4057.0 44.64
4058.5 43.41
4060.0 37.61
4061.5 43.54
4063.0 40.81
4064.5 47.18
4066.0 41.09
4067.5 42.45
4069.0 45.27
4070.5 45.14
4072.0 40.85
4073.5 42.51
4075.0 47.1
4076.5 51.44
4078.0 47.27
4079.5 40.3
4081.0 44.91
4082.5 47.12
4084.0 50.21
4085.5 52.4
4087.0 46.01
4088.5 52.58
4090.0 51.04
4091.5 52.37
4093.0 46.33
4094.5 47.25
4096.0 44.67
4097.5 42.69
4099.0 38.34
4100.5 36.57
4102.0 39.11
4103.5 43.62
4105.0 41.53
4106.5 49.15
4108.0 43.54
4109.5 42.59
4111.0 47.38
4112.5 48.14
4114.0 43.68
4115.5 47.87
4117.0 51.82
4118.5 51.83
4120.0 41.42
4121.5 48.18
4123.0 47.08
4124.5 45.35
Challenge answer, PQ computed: 232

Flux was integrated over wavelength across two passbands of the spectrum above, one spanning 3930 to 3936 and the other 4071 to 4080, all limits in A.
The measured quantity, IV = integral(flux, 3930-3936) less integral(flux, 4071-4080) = -330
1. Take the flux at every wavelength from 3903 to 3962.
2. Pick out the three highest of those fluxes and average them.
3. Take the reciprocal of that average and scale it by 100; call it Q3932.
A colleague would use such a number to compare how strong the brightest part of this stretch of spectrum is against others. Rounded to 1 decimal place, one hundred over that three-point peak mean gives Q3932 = 2.6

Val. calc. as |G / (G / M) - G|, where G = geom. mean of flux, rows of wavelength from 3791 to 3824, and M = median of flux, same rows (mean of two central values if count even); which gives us 0.10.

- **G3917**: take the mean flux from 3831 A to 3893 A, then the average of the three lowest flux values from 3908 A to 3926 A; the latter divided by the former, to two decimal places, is 1.24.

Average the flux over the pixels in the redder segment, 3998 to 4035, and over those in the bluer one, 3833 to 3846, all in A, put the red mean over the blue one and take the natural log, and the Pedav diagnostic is 1.0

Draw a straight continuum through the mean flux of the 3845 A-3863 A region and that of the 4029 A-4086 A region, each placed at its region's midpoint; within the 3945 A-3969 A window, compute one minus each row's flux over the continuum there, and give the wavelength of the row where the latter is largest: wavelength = 3967.0 A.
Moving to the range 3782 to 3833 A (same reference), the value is 3829.0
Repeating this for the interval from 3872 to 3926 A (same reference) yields 3884.5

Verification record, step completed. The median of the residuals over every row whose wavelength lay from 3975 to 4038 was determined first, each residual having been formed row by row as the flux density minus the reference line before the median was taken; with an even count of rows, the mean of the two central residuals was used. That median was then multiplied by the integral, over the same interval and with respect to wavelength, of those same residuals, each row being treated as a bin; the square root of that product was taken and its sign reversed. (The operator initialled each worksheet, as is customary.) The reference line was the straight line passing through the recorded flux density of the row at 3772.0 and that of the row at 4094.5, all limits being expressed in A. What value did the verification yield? -32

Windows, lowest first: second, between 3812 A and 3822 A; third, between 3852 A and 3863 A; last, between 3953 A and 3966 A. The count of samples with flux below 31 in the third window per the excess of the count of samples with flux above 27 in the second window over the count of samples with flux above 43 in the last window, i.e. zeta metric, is 7.0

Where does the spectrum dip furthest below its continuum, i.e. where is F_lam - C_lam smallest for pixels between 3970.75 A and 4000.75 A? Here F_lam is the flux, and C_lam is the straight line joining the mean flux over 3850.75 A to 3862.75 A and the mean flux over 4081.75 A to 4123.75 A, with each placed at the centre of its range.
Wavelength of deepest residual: 3973.0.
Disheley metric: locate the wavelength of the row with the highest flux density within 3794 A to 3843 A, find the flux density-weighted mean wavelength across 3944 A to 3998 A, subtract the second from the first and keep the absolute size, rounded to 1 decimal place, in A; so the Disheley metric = 165.0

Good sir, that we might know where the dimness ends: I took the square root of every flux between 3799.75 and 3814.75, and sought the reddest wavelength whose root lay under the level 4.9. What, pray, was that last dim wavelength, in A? 3812.5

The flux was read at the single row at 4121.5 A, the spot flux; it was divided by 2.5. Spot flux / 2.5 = 19.3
